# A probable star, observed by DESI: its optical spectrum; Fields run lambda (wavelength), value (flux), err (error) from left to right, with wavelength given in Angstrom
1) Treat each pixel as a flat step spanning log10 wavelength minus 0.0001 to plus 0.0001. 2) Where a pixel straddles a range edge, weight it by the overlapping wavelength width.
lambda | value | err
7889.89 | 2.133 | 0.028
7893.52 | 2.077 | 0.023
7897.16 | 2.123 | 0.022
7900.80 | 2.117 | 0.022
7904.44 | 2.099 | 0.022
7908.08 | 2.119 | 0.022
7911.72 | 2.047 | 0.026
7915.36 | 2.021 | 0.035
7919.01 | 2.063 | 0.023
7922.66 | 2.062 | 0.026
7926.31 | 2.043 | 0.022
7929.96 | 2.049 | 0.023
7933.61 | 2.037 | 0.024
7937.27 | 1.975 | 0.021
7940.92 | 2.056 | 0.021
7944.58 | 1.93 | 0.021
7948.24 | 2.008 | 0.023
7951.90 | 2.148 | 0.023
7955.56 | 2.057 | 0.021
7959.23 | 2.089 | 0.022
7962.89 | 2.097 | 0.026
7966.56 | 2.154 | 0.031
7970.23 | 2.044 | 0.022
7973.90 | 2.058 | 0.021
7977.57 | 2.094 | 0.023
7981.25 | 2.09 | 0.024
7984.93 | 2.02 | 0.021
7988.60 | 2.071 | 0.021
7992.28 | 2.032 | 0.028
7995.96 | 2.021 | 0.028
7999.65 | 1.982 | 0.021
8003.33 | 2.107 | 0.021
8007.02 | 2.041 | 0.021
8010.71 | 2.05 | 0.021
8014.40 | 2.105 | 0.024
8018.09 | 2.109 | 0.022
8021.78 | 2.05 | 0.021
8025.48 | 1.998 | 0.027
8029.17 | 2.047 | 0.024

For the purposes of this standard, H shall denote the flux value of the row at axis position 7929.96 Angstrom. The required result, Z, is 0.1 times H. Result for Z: 0.2049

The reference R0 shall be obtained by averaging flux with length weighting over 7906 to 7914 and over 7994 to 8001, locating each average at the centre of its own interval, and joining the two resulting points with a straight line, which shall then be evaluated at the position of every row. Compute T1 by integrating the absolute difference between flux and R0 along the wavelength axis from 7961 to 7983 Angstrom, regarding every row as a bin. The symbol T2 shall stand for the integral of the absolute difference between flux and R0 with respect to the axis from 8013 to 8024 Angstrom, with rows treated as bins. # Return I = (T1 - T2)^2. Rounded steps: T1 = 1.4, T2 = 1.1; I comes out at 0.09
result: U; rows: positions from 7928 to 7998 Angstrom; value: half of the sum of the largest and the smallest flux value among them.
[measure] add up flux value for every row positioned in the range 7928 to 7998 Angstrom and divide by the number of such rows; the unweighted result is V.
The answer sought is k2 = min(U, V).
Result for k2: 2.042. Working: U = 2.04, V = 2.05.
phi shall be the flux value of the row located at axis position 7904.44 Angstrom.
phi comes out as 2.099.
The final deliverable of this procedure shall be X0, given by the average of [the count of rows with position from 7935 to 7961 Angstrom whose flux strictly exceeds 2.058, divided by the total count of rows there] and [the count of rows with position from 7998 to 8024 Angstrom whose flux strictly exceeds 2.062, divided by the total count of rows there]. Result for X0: 0.36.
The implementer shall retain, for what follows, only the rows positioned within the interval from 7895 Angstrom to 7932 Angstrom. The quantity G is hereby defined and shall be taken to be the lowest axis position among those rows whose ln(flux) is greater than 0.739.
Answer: 7897.16 Angstrom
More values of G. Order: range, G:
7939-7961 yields 7951.90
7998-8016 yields 8003.33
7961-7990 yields 7962.89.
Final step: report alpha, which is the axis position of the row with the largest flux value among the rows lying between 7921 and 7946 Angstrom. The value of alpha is 7922.66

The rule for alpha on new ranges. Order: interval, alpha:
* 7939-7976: 7966.56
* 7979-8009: 8003.33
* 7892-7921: 7897.16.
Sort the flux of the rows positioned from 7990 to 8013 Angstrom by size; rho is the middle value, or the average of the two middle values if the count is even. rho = 2.04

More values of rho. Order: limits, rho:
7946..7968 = 2.09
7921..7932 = 2.05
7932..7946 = 2.01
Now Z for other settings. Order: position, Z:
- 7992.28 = 0.2032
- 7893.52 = 0.2077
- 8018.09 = 0.2109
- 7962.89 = 0.2097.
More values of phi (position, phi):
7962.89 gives 2.097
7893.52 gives 2.077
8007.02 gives 2.041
